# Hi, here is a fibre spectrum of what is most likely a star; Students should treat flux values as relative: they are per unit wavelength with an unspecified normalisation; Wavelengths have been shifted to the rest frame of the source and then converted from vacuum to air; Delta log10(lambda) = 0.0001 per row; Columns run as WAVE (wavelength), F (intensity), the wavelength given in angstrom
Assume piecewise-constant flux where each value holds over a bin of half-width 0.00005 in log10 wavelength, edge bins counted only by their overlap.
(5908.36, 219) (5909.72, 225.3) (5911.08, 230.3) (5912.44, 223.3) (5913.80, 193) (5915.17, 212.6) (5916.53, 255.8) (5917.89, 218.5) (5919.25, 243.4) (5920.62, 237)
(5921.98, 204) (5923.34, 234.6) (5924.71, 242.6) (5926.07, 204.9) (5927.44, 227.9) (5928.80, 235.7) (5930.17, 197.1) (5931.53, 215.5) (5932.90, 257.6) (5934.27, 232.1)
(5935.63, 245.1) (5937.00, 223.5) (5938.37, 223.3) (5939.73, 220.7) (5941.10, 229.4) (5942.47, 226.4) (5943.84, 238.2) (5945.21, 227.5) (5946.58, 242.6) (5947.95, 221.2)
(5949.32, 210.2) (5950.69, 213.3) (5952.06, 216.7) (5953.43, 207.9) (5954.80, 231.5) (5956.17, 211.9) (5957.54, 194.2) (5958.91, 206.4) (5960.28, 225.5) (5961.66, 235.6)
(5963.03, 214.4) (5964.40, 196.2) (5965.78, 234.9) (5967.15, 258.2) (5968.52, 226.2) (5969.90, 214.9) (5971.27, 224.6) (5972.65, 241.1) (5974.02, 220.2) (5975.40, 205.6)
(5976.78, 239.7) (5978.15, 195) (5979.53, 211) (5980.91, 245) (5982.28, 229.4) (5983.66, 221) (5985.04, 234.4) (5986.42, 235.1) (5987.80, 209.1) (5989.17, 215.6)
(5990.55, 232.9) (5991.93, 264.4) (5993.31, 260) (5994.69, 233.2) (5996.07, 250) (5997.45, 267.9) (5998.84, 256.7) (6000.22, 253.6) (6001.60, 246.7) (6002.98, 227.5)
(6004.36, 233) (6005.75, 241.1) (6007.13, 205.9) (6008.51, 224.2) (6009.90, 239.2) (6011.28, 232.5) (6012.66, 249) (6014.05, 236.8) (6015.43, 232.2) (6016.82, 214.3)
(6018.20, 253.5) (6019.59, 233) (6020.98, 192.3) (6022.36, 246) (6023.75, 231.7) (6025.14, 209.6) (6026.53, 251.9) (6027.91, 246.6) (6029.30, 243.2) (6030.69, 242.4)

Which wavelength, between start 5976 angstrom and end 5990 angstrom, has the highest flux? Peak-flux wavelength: 5980.91 angstrom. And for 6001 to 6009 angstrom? 6001.60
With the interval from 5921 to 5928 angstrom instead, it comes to 5924.71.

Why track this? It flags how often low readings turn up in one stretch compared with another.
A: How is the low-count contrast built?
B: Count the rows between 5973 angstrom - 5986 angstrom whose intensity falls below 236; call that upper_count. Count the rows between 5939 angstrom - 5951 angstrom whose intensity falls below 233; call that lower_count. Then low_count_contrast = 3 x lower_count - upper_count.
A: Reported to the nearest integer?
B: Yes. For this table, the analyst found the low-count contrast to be 14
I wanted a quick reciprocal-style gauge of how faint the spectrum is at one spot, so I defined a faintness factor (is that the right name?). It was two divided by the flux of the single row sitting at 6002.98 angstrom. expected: 0.0088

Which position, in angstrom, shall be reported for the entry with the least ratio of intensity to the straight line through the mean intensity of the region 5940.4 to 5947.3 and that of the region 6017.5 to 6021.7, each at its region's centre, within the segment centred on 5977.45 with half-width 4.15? 5978.15 angstrom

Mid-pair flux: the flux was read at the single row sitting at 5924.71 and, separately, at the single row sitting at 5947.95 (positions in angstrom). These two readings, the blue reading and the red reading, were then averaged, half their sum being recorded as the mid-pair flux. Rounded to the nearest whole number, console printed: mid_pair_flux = 232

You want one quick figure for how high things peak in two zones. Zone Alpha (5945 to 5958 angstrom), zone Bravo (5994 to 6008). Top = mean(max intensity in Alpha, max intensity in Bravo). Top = 255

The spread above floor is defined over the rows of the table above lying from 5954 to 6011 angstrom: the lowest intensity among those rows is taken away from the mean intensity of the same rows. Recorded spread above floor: 35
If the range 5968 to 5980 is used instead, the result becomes 25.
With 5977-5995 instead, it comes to 35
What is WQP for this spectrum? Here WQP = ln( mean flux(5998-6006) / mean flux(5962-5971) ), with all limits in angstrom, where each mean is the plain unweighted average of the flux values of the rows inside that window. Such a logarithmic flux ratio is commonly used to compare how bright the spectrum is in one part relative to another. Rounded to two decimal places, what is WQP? 0.08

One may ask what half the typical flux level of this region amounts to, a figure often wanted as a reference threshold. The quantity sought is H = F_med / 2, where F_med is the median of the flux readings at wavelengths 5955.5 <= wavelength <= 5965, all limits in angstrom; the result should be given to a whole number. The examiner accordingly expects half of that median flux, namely 106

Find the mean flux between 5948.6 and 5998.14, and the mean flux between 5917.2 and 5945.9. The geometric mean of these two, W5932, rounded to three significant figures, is 227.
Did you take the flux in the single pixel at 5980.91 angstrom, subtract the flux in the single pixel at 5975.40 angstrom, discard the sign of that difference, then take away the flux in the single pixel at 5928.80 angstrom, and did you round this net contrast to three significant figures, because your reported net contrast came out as -196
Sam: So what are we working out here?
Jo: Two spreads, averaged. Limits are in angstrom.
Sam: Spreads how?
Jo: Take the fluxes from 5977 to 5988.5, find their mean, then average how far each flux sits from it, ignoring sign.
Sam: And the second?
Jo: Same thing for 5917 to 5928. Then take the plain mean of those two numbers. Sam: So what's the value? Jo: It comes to 13.3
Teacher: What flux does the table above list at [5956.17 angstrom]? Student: 211.9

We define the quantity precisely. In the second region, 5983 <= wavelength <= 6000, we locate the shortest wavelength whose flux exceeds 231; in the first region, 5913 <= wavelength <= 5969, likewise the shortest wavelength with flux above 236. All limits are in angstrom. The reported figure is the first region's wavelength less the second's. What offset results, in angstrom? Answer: -68.5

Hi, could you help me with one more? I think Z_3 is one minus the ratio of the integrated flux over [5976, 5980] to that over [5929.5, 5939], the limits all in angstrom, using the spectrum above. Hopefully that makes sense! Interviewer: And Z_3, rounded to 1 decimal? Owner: 0.6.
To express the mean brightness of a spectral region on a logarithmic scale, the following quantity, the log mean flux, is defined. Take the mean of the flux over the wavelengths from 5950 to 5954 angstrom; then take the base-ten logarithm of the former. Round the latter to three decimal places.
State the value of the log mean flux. 2.328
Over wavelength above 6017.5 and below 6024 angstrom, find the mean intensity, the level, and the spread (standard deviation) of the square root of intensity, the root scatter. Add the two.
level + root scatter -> 232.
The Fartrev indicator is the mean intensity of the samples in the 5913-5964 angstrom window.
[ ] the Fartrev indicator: 224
